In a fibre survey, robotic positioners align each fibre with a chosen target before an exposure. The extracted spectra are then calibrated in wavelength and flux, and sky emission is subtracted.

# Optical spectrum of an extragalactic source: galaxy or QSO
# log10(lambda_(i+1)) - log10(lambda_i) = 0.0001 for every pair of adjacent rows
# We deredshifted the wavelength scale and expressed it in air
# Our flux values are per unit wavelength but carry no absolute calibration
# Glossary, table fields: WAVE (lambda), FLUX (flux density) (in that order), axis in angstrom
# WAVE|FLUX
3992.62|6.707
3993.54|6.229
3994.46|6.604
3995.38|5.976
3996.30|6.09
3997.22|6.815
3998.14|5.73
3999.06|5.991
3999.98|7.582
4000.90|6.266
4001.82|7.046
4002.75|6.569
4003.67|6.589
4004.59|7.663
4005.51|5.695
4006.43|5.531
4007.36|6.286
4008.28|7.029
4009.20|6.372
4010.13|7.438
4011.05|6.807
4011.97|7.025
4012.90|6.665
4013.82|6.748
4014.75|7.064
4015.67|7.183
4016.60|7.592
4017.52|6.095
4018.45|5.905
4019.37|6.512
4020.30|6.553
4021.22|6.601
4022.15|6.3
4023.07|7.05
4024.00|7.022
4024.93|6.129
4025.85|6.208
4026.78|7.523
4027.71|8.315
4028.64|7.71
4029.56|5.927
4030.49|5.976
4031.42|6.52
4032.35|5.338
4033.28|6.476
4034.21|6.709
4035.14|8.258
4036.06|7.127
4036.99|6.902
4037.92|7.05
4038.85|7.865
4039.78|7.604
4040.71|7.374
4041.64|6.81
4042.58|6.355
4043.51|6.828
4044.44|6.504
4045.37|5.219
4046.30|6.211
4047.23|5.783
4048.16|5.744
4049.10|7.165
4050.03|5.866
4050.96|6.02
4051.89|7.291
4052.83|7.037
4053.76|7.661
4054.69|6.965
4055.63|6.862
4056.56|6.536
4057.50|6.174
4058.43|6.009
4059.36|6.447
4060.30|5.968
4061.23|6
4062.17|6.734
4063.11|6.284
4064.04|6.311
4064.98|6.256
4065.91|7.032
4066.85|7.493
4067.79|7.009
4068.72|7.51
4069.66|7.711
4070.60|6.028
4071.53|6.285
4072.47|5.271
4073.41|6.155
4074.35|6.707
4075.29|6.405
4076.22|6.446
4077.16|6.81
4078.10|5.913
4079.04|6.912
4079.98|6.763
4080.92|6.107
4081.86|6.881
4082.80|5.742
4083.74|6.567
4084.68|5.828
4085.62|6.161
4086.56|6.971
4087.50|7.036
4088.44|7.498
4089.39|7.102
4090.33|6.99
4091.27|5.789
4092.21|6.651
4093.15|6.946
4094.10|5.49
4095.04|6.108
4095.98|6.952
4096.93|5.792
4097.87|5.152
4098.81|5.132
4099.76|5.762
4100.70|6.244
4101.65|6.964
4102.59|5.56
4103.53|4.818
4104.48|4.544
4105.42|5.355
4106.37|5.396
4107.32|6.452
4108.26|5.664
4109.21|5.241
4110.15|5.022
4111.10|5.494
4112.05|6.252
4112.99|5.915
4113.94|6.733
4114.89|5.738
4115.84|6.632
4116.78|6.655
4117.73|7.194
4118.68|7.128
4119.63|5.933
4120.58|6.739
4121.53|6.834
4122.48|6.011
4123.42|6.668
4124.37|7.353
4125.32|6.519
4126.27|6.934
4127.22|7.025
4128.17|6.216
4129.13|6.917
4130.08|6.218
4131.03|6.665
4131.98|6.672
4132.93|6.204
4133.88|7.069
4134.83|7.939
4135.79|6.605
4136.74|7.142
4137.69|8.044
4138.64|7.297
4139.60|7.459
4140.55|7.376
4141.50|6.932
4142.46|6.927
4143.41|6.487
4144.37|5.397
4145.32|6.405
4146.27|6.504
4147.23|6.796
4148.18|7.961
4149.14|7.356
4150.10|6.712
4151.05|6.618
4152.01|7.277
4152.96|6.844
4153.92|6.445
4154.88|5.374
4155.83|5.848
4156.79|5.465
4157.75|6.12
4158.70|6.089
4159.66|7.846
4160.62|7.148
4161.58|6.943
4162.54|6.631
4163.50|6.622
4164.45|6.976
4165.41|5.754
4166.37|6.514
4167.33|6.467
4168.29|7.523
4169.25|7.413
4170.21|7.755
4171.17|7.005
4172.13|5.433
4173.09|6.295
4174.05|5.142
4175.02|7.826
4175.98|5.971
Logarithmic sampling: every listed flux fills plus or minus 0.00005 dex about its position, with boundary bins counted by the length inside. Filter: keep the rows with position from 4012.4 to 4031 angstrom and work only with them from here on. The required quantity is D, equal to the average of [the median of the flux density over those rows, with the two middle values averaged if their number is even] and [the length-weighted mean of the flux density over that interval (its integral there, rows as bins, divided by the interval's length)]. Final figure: 6.7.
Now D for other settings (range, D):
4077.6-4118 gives 6.1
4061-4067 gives 6.4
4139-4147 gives 6.7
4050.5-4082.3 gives 6.5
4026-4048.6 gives 6.8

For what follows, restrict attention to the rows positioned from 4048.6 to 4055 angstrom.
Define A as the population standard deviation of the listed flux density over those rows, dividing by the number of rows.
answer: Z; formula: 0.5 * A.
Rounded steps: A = 0.62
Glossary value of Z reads 0.31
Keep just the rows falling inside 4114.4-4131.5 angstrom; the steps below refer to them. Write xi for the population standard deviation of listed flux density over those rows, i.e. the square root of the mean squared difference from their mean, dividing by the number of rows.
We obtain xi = 0.4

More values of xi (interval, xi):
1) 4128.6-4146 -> 0.6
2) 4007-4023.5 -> 0.4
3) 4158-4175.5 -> 0.8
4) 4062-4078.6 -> 0.6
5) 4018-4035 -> 0.7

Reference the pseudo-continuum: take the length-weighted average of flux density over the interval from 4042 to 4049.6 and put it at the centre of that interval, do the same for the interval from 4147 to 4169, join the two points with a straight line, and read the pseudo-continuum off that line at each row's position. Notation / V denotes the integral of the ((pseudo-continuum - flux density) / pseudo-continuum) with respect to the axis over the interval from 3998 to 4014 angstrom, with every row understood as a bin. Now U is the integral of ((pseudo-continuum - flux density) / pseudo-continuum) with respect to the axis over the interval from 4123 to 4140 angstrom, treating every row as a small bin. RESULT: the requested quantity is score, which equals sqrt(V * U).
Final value 1.2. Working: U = -1.0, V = -1.47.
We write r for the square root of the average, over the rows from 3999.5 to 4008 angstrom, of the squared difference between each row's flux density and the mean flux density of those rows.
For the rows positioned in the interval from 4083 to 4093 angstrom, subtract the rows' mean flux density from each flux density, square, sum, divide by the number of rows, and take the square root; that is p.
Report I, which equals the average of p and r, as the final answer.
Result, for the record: 0.62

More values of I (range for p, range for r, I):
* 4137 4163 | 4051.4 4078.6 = 0.65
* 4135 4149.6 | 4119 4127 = 0.54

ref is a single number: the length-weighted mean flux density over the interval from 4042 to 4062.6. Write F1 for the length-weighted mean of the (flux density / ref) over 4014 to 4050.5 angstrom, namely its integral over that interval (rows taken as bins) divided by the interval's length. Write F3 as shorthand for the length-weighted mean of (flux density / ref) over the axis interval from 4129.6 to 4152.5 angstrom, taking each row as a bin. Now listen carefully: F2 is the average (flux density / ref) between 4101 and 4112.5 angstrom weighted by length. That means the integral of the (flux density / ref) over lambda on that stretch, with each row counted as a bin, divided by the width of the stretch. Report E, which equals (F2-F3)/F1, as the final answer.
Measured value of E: -0.20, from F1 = 1.04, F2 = 0.87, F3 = 1.08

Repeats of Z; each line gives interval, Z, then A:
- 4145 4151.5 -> 0.26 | 0.52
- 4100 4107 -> 0.38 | 0.76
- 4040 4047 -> 0.31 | 0.62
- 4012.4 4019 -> 0.28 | 0.55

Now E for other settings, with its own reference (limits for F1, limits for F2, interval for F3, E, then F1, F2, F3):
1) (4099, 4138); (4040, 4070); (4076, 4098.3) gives 0.03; 0.99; 1.03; 1.00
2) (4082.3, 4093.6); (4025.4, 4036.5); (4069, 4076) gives 0.07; 1.03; 1.06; 1.00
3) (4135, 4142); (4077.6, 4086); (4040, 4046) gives -0.03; 1.13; 0.98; 1.02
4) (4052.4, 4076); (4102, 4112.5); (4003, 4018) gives -0.19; 1.03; 0.85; 1.05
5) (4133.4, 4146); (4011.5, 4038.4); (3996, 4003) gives 0.04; 1.09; 1.05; 1.01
